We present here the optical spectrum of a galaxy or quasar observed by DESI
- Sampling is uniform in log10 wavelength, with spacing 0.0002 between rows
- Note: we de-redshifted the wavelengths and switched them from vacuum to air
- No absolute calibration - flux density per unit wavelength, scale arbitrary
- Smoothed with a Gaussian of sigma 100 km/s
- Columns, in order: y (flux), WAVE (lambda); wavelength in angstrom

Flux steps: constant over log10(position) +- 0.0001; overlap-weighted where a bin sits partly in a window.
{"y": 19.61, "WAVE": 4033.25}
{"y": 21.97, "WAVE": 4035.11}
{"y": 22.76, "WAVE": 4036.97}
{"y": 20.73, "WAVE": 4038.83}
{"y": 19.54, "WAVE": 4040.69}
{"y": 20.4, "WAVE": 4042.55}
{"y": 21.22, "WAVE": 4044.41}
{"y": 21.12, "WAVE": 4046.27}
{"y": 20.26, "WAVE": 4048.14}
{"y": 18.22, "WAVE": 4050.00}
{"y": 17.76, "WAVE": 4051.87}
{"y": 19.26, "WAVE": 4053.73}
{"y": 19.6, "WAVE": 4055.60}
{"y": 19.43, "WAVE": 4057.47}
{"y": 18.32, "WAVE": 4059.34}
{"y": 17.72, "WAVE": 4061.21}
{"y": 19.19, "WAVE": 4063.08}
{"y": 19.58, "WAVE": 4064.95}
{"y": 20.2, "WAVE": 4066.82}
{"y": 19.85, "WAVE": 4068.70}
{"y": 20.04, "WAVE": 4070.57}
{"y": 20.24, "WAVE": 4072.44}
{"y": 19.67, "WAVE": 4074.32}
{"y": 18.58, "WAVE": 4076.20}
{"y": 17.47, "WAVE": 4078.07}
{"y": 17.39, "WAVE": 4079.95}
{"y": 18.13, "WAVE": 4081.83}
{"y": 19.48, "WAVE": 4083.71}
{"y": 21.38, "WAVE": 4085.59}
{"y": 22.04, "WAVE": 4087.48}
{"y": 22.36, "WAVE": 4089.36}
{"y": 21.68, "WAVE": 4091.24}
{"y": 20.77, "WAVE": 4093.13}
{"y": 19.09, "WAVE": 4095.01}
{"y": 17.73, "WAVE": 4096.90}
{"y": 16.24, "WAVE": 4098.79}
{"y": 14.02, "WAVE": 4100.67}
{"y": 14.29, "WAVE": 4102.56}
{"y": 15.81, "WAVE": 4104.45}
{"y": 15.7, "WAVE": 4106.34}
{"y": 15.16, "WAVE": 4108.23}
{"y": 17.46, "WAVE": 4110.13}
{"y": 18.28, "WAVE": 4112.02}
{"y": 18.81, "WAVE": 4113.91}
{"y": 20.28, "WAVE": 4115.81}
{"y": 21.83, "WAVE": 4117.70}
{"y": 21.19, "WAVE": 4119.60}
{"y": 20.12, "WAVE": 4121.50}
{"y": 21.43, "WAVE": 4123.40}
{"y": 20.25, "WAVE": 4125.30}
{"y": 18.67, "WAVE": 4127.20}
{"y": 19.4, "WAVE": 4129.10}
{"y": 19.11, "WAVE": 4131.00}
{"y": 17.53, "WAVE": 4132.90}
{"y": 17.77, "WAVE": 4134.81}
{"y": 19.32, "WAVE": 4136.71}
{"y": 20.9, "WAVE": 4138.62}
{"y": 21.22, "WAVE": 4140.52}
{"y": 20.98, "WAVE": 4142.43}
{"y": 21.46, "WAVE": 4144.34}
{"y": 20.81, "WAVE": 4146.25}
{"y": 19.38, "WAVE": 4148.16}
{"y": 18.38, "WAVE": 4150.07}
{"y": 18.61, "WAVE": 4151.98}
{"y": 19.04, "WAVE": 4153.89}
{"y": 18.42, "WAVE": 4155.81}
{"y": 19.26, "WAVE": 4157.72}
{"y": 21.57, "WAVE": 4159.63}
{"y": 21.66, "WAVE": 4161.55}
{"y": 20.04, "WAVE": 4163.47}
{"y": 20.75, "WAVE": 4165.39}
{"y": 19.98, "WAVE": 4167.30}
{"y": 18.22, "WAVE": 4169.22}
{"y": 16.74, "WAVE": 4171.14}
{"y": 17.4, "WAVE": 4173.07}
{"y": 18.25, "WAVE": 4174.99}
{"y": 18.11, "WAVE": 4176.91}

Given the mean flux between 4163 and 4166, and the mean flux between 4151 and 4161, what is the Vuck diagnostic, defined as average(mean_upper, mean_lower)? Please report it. 19.9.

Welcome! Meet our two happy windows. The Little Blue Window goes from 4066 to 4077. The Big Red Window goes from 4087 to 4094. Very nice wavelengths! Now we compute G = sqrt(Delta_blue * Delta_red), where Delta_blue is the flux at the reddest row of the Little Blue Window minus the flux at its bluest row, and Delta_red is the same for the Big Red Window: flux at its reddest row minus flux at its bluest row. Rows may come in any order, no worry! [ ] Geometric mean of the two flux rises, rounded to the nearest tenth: 1.4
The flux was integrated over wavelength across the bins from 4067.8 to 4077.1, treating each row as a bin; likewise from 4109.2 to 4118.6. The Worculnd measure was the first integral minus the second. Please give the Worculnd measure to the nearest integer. 1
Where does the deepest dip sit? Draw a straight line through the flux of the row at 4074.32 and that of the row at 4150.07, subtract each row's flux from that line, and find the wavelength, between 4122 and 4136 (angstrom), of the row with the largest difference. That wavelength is 4132.90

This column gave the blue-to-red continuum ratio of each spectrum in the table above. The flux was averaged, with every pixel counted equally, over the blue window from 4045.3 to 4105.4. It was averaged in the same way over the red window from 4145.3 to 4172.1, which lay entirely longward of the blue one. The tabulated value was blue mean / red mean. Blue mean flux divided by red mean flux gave 0.97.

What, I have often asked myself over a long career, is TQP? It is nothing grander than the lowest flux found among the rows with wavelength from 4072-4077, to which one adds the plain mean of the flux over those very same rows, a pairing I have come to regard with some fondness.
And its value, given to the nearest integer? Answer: 38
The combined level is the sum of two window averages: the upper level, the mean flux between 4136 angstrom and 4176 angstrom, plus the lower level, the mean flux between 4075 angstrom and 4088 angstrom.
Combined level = 38.8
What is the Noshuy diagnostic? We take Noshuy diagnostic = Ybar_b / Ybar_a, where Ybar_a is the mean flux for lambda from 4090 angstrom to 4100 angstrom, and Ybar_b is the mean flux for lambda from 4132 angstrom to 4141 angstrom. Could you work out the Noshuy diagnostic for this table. 1.01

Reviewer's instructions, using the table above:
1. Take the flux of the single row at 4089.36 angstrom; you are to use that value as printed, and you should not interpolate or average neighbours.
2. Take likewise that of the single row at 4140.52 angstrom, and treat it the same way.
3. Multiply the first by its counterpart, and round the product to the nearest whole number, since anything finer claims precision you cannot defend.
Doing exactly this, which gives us 474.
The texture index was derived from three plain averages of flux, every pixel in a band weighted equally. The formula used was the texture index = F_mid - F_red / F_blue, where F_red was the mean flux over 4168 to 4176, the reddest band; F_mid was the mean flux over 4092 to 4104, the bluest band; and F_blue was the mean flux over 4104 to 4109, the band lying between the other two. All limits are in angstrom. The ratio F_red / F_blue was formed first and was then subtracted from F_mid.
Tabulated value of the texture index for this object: 15.9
